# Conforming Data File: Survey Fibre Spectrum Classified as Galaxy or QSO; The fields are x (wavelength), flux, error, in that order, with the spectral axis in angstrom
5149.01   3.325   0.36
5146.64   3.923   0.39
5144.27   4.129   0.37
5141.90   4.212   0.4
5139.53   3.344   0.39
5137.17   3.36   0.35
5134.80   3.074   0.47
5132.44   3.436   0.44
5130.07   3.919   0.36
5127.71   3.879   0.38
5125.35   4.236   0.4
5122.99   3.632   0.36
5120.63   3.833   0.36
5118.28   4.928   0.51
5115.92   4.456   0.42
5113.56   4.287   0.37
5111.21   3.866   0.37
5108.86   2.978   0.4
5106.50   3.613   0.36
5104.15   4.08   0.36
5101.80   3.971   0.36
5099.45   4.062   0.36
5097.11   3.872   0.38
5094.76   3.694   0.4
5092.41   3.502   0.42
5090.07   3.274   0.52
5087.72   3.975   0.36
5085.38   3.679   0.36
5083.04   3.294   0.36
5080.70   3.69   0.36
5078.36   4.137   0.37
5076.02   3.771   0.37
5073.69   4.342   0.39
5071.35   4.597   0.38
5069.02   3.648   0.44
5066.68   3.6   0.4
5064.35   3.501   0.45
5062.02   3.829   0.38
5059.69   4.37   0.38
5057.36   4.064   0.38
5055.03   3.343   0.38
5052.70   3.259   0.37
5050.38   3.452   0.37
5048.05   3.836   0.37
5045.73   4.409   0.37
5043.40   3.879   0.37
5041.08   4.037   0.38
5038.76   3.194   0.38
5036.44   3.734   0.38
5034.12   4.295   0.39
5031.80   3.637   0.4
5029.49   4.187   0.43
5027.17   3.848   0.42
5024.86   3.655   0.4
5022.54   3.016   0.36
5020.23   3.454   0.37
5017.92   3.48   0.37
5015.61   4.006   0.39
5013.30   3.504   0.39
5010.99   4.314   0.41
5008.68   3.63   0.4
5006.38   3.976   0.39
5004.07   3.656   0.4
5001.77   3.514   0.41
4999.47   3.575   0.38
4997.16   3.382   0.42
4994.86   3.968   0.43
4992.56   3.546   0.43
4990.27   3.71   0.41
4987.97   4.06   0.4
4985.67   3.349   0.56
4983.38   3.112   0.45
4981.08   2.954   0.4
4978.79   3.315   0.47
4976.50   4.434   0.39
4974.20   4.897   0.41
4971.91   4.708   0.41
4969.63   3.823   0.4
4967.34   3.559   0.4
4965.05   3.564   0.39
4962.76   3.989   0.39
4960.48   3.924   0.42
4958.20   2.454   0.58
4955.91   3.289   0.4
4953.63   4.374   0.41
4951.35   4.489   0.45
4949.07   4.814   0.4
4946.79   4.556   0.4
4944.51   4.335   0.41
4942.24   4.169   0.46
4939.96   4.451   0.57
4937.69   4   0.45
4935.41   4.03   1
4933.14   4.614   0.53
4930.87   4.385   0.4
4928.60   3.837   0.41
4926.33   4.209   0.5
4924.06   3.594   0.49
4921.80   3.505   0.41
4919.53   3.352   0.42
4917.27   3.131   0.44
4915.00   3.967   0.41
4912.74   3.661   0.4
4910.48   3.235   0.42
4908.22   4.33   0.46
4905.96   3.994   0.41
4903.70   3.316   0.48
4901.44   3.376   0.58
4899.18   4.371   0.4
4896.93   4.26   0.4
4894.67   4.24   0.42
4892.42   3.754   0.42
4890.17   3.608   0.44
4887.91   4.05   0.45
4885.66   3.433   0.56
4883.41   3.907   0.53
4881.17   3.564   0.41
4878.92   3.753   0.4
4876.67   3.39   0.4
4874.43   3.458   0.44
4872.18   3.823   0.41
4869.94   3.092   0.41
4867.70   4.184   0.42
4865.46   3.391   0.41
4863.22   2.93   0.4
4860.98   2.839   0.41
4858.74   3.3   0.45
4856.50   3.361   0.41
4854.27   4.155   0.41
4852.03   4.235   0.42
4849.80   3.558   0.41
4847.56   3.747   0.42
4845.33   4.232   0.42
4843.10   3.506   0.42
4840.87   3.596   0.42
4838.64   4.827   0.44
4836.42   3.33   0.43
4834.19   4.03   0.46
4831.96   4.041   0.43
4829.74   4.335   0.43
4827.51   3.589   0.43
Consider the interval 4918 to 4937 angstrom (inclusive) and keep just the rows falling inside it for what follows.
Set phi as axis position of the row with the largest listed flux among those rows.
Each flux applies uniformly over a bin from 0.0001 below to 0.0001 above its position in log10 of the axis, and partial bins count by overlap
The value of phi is 4933.14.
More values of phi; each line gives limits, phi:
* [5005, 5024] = 5010.99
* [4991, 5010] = 5006.38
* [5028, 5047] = 5045.73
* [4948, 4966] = 4949.07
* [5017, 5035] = 5034.12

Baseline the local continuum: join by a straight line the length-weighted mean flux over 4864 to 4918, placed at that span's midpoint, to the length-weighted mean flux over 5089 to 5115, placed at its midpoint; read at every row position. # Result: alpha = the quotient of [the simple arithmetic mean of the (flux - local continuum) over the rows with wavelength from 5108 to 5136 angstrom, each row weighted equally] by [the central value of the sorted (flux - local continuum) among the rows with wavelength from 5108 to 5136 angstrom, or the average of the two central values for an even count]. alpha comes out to 1.04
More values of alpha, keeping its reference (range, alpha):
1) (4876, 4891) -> 0.42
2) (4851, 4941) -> 0.91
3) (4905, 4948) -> 0.88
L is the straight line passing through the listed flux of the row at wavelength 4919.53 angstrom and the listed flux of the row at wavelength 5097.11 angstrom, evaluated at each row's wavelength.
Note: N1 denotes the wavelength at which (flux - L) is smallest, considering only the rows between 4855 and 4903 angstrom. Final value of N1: 4860.98 angstrom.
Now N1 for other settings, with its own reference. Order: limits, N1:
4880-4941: 4917.27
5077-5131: 5108.86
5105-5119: 5108.86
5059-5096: 5090.07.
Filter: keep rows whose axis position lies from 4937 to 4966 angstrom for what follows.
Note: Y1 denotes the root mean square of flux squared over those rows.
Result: 17.2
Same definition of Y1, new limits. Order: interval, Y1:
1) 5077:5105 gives 14.4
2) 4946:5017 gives 15.5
